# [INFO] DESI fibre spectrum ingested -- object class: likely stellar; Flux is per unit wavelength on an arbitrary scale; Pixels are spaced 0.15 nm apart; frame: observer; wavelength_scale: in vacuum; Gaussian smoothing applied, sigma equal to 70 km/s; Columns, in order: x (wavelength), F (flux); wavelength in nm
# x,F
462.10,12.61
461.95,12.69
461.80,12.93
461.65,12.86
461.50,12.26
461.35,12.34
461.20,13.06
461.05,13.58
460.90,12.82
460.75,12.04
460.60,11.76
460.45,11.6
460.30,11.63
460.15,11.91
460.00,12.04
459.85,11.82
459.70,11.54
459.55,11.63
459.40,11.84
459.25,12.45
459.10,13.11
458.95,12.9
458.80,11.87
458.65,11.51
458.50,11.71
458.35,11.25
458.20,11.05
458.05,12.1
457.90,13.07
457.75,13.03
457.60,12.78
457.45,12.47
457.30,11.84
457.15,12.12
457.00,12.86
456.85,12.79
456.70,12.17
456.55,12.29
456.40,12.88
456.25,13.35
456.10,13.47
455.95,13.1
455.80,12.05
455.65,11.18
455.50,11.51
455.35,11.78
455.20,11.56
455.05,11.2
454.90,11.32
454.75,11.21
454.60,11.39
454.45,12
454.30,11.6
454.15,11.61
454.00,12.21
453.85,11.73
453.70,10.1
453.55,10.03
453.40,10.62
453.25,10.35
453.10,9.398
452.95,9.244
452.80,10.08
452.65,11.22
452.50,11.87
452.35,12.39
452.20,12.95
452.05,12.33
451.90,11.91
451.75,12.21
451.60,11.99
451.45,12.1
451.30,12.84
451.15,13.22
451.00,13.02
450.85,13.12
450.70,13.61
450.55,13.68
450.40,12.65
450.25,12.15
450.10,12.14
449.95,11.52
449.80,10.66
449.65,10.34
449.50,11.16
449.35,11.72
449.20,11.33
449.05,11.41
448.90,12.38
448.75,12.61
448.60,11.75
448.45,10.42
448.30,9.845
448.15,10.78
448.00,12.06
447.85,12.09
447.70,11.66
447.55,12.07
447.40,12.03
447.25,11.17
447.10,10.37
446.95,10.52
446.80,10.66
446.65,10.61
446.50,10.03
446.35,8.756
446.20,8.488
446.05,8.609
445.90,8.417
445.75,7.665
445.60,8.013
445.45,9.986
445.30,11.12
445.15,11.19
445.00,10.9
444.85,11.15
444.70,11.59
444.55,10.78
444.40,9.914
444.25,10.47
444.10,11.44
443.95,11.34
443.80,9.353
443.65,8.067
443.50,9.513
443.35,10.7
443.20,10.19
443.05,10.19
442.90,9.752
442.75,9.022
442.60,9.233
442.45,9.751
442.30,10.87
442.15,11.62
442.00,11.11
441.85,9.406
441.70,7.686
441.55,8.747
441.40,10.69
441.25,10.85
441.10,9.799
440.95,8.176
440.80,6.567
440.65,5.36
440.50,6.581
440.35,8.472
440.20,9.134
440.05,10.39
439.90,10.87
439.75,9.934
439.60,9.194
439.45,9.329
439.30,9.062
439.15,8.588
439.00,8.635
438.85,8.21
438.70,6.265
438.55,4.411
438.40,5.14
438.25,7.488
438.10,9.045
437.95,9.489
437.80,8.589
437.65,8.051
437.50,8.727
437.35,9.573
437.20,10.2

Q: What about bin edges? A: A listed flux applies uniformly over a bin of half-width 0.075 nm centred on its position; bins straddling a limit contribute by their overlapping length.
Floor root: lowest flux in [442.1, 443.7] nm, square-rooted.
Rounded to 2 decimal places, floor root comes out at 2.84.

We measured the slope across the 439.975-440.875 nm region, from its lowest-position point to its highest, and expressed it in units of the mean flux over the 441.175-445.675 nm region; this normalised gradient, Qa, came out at -0.50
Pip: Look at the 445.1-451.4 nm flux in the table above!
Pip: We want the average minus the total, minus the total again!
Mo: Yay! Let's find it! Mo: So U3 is -925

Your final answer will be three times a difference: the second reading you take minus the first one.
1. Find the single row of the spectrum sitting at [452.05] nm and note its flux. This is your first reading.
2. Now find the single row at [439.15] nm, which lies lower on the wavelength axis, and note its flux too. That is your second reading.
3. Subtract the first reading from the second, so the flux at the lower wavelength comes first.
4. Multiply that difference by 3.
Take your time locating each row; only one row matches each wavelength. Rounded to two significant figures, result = -11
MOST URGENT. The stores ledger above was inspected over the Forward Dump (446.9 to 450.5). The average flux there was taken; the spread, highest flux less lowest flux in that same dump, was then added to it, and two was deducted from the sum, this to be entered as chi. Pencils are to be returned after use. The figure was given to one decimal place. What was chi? 12.3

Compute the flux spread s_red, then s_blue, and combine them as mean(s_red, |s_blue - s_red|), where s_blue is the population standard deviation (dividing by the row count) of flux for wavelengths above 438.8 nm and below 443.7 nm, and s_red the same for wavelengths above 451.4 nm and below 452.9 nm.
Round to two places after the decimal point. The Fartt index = 0.69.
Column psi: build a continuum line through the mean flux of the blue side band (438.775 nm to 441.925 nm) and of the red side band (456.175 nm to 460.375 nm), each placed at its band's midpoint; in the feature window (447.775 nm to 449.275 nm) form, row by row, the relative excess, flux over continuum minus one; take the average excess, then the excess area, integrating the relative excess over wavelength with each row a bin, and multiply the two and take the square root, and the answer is 0.13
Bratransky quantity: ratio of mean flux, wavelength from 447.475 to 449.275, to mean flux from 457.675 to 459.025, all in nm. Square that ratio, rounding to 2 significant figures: 0.92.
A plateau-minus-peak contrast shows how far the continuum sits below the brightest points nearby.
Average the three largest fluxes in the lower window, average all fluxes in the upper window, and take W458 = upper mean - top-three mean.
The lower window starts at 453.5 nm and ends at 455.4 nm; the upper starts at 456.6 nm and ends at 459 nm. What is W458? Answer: 0.22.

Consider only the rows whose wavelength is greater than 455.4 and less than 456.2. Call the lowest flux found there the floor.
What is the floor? 11.18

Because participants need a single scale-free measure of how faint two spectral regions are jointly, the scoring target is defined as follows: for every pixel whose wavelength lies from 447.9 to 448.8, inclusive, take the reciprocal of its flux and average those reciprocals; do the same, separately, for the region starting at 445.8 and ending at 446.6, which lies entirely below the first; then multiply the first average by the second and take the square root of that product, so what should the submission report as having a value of 0.1008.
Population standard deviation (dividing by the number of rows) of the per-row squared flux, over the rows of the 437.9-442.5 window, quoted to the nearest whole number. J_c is 30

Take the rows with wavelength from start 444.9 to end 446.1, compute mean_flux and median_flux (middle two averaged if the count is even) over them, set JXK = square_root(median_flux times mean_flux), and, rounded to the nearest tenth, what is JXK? 9.4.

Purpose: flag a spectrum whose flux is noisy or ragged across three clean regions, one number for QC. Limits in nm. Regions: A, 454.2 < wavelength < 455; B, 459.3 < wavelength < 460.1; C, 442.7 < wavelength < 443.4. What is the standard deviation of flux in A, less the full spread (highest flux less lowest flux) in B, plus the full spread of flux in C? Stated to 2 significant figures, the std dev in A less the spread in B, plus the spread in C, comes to 1.5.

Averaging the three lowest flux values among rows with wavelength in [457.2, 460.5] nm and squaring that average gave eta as 127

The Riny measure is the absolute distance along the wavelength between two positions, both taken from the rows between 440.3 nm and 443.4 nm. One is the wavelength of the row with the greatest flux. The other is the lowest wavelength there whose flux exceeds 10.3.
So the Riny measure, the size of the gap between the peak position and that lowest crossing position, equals 0.90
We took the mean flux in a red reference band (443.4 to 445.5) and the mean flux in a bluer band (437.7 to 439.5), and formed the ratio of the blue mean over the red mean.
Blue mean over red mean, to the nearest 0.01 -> 0.75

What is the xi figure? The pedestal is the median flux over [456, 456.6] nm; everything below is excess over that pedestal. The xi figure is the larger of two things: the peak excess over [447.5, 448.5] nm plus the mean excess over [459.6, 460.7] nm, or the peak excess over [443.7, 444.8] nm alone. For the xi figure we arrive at -1.5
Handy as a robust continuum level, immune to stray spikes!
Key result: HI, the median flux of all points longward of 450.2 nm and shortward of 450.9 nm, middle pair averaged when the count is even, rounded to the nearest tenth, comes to 13.1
